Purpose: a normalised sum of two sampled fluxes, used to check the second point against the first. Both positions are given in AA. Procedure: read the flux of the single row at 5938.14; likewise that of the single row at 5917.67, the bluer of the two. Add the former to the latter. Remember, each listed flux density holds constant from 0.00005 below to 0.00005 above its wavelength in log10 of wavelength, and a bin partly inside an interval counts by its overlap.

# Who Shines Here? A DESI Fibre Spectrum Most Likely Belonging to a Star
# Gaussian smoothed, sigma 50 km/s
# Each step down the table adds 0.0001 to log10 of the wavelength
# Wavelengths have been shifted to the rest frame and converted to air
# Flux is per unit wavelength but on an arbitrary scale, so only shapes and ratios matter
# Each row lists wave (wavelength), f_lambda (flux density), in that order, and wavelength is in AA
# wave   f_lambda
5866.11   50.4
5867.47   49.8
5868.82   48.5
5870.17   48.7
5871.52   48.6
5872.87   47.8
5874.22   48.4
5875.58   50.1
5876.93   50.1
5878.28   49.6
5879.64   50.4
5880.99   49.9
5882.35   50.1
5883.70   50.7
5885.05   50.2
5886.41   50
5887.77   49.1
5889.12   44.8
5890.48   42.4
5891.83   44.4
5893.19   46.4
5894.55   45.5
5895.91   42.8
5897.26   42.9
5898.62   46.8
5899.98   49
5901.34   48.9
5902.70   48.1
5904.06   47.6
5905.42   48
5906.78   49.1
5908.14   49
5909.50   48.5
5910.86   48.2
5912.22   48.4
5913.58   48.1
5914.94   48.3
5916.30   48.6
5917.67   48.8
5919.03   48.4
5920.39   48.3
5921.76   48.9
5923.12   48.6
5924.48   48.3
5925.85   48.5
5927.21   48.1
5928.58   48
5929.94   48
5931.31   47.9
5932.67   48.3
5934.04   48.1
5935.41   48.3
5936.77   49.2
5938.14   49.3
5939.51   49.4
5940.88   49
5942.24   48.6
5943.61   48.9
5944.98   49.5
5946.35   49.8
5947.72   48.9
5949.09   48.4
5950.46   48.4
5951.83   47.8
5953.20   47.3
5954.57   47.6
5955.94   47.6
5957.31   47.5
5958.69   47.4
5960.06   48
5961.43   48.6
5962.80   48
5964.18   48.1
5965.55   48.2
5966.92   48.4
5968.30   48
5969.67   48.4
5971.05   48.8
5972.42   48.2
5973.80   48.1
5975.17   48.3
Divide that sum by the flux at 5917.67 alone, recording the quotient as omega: 2.010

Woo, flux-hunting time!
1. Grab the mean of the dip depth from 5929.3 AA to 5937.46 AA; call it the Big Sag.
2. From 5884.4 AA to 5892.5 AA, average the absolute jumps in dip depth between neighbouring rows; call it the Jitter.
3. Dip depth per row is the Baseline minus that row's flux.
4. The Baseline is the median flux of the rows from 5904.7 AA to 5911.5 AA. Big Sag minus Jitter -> -1.8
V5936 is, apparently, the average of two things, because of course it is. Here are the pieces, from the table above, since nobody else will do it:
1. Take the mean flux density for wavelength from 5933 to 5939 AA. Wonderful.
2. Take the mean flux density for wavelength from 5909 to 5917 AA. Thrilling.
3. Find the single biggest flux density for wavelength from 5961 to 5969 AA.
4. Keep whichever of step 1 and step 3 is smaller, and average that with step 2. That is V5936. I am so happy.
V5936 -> 48.5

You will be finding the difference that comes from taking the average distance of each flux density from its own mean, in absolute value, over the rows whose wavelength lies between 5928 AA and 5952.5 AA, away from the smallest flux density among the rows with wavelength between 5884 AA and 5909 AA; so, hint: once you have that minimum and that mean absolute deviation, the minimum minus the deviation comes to 41.9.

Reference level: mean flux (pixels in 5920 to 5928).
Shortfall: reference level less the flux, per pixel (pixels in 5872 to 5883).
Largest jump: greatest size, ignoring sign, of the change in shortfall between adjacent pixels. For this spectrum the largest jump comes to 1.7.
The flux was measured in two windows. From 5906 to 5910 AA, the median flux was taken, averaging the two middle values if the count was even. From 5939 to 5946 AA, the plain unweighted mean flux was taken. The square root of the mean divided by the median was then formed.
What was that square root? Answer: 1.00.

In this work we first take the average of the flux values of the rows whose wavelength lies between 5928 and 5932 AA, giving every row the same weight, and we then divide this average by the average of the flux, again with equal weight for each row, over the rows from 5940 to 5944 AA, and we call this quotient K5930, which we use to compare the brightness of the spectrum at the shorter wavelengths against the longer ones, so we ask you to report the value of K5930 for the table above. 0.98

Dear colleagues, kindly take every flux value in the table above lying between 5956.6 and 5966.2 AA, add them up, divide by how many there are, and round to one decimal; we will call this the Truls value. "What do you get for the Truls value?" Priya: 48.0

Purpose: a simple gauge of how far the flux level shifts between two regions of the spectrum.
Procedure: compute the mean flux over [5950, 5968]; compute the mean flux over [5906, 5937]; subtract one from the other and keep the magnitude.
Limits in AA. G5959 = 0.52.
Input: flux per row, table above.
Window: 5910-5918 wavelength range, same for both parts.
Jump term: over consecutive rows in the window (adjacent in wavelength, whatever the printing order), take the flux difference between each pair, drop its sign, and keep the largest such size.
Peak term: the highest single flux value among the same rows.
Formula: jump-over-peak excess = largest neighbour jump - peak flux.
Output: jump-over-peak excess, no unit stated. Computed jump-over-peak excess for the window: -48.5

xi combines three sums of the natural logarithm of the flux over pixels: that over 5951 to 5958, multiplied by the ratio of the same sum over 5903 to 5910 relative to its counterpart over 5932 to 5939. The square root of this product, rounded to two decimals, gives 4.39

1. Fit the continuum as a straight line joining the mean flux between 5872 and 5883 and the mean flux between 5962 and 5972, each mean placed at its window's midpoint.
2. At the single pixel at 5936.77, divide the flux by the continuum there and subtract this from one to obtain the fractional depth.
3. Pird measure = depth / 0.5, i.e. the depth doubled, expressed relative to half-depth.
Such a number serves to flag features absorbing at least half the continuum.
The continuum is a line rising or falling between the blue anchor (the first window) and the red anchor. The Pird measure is -0.02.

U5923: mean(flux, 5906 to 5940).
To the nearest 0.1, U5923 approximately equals 48.5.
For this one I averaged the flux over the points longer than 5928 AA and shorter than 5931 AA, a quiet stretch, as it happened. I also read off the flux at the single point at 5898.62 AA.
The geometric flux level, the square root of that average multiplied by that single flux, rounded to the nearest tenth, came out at 47.4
